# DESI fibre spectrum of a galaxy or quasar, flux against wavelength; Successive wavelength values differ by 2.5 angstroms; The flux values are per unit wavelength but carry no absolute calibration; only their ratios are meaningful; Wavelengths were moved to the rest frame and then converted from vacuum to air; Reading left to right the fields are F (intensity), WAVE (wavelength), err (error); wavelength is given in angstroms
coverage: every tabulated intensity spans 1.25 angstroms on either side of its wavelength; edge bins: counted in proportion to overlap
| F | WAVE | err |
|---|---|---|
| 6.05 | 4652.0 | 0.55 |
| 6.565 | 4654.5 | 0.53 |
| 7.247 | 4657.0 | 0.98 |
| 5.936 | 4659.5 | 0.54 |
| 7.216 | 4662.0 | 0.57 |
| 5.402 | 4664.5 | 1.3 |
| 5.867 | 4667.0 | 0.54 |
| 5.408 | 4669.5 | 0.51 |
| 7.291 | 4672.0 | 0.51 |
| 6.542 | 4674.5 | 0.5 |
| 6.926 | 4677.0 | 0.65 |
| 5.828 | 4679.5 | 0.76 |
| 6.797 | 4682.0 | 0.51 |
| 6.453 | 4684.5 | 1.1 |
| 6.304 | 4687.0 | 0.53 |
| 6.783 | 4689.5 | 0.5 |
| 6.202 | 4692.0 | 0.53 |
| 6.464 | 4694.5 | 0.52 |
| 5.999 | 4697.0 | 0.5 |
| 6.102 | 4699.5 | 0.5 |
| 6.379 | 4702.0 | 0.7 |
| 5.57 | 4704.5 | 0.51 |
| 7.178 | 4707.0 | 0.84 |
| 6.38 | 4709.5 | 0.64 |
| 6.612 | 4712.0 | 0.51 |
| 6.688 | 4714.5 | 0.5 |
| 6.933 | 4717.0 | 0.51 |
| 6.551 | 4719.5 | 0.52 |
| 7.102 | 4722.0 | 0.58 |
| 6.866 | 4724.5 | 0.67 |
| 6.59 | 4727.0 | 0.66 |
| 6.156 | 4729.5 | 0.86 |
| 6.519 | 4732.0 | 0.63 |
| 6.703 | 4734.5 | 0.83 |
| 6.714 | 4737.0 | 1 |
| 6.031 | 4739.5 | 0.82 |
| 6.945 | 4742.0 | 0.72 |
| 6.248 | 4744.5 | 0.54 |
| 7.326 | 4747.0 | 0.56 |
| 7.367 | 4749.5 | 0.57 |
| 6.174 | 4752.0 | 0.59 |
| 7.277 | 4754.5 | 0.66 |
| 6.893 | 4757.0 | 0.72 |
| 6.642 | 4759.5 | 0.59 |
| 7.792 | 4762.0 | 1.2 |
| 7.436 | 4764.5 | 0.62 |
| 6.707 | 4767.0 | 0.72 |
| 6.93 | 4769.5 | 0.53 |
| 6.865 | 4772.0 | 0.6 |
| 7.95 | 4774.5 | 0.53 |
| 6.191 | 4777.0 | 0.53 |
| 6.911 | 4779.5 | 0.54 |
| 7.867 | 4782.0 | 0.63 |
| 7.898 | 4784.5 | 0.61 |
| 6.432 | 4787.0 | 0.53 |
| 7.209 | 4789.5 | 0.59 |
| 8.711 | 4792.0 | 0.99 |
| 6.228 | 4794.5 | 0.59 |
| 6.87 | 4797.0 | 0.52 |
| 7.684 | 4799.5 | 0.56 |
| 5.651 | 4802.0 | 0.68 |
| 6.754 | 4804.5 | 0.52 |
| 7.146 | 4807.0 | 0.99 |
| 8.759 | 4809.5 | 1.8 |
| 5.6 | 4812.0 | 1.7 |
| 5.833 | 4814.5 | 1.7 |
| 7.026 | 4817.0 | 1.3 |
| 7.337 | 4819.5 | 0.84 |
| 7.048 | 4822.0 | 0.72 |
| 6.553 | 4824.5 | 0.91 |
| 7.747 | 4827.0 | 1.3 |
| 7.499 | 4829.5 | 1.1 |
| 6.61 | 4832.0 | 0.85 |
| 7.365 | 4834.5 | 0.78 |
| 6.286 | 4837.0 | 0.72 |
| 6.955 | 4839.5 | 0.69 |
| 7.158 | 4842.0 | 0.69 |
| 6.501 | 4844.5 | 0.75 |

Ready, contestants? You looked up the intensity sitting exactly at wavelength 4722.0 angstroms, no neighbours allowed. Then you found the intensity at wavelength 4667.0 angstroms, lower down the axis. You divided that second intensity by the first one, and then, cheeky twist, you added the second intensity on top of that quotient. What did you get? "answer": 6.7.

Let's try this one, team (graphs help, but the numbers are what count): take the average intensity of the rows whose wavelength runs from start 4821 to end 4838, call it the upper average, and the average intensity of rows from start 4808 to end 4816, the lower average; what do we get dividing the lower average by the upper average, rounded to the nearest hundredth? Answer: 0.96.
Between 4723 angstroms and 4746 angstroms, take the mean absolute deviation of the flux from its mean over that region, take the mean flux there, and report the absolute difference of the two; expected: 6.3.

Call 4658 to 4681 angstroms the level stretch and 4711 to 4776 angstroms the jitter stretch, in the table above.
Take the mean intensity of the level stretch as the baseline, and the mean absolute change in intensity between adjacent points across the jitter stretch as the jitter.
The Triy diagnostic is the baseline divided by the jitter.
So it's 12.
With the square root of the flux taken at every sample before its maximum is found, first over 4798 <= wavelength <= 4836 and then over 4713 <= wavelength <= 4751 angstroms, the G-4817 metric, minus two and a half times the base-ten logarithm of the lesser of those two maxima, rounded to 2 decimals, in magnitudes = -1.08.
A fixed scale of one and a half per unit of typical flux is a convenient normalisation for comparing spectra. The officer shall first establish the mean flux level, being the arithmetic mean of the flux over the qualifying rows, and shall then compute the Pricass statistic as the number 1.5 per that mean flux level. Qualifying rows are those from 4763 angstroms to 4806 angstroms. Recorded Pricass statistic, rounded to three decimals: 0.212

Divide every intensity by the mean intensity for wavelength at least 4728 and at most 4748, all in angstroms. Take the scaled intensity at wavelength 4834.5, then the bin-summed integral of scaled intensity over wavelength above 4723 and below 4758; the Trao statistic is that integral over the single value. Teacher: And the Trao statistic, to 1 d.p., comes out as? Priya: 31.8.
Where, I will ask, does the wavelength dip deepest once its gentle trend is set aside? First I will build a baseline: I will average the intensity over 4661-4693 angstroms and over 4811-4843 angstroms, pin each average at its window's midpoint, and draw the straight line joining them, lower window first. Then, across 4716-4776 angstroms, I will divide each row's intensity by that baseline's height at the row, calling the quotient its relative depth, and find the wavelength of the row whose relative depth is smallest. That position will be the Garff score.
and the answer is 4739.5 angstroms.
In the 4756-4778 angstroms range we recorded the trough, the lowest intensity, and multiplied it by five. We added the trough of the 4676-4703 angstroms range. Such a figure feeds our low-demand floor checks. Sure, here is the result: 36.8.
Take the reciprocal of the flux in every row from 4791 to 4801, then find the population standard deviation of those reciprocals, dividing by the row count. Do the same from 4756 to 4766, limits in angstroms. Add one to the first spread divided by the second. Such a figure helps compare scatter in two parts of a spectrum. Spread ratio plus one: 3.0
